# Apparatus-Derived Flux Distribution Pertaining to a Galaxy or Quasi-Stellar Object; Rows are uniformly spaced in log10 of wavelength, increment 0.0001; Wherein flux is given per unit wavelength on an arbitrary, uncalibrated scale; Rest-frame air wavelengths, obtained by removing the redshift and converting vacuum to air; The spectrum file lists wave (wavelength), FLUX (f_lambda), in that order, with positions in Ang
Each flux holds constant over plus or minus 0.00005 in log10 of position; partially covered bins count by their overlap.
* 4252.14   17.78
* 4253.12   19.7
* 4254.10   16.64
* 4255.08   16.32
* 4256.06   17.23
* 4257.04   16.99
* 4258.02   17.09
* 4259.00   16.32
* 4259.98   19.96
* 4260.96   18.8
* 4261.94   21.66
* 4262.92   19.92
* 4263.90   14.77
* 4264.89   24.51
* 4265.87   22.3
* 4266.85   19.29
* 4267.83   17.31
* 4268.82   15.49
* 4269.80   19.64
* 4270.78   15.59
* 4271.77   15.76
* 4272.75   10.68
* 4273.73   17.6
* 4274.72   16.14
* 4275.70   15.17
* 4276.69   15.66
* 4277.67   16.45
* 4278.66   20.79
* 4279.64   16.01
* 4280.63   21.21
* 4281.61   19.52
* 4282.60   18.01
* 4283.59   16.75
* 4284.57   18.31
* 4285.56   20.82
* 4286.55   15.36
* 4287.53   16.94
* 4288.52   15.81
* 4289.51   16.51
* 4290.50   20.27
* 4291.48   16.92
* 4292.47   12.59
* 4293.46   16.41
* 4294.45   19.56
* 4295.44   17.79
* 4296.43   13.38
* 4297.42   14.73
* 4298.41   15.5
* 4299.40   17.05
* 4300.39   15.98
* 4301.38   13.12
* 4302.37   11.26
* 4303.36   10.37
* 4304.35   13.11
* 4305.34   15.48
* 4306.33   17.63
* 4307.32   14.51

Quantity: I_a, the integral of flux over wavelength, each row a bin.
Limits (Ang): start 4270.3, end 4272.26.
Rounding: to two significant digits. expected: 31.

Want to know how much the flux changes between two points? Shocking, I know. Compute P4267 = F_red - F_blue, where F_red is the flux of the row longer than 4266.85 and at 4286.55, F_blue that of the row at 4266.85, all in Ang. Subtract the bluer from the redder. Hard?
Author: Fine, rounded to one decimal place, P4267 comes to -3.9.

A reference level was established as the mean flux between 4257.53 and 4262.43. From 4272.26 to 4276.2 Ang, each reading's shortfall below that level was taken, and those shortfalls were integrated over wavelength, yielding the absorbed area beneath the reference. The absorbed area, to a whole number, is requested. 15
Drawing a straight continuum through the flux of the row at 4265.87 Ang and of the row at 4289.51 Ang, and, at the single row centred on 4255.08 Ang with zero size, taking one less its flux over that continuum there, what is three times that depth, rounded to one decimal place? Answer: 1.0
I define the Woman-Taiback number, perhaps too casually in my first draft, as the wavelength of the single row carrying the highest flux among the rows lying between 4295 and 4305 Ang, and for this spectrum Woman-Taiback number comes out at 4295.44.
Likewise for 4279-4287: 4280.63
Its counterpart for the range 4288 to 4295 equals 4290.50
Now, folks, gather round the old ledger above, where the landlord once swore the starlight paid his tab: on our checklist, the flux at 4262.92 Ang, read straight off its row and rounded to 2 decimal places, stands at 19.92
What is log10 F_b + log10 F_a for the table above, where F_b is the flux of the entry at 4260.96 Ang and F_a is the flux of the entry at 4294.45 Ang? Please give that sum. 2.566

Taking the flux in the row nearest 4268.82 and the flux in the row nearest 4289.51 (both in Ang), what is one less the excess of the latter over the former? 0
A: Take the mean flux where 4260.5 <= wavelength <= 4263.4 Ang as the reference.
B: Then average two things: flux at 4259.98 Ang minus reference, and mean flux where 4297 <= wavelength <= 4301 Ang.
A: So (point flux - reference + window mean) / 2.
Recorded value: 7.8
